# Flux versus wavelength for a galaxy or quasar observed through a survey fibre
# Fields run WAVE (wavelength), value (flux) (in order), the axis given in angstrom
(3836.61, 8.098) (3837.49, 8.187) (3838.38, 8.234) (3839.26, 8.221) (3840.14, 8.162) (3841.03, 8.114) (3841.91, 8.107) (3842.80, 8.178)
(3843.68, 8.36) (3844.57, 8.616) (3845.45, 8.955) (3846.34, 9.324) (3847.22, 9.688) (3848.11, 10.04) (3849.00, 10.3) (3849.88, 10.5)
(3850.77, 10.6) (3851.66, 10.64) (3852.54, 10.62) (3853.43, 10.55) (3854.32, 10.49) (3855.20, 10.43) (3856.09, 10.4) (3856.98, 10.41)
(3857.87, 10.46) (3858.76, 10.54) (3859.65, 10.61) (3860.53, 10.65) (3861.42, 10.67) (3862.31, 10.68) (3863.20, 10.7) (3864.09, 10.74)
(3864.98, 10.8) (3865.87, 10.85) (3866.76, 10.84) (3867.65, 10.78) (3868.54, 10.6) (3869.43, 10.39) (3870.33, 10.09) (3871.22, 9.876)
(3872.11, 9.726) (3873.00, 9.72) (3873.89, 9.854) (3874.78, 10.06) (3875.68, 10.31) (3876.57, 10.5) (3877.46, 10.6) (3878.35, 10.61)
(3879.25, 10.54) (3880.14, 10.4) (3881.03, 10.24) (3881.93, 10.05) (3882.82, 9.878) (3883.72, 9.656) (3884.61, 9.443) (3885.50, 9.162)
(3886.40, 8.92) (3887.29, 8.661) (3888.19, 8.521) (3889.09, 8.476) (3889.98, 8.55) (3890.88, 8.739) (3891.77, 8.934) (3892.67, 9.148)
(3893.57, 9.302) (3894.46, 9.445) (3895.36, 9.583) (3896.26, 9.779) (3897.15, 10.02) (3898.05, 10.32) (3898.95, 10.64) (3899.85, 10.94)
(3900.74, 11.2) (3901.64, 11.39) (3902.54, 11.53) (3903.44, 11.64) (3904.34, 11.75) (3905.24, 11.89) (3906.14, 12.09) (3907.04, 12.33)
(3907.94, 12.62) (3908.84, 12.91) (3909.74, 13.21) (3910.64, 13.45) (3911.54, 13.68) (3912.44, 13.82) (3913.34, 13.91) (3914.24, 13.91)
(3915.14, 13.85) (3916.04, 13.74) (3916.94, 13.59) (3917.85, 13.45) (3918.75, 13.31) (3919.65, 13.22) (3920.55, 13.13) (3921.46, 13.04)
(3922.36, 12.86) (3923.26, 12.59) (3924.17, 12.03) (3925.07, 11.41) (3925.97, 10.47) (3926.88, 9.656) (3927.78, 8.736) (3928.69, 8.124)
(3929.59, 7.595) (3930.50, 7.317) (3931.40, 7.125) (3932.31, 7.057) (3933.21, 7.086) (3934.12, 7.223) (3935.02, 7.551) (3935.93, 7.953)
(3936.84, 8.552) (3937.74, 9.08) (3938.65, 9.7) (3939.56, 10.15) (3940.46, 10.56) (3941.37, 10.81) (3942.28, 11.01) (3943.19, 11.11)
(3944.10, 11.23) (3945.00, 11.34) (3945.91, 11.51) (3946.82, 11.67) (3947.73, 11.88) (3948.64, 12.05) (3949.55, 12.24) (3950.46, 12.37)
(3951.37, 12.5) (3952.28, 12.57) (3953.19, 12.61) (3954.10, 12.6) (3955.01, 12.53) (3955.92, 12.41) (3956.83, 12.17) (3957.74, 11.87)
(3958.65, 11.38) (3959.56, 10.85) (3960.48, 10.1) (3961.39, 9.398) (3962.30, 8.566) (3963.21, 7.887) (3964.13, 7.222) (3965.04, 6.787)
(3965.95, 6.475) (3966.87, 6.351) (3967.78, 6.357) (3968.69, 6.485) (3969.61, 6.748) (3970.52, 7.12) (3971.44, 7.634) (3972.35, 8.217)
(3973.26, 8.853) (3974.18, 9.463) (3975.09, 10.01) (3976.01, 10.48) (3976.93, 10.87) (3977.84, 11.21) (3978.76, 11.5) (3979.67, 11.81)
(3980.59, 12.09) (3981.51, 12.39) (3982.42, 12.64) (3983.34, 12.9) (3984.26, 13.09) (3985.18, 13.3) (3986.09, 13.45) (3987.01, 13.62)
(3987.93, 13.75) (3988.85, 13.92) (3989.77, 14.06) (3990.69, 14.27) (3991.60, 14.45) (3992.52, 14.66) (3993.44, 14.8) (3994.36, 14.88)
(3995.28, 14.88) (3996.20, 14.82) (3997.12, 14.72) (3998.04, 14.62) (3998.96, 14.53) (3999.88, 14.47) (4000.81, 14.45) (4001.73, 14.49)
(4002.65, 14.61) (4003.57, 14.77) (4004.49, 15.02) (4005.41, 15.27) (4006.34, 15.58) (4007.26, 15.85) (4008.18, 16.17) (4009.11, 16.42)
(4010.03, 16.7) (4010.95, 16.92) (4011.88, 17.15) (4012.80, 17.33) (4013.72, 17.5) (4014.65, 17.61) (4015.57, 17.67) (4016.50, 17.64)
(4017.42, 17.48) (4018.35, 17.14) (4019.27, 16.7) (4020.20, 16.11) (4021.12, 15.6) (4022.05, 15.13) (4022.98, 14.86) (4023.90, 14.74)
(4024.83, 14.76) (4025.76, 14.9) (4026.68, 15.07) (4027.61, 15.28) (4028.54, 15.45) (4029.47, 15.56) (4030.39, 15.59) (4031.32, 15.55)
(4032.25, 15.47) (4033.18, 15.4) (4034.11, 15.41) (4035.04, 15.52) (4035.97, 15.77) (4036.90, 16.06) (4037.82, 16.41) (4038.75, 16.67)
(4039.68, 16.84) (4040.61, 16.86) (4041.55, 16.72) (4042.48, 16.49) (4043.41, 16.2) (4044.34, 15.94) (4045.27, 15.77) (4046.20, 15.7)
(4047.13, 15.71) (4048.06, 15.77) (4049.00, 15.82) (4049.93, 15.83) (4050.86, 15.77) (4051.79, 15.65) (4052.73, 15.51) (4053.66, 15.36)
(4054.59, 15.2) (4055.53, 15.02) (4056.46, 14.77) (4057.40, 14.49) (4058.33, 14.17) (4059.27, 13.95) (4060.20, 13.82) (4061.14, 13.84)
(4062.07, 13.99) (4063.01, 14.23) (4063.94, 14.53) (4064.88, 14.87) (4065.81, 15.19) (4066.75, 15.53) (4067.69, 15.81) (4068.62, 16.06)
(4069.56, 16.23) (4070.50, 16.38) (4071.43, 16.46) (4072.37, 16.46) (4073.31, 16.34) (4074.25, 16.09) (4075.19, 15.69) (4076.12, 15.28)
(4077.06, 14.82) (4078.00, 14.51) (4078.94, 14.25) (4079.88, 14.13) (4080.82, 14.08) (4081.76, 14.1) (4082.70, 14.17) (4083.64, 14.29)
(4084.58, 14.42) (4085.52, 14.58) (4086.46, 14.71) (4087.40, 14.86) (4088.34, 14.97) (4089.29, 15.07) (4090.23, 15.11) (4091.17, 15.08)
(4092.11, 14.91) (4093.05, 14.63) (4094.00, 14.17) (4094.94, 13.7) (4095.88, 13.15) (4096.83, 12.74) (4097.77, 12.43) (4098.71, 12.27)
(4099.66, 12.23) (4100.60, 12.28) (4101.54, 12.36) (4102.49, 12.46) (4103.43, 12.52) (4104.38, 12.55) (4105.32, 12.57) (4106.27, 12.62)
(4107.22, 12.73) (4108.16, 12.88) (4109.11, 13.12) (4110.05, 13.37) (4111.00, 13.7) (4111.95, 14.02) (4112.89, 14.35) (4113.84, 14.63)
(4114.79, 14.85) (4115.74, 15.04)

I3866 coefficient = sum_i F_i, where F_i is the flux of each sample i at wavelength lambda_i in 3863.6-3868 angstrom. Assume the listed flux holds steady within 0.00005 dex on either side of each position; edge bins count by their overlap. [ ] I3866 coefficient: 54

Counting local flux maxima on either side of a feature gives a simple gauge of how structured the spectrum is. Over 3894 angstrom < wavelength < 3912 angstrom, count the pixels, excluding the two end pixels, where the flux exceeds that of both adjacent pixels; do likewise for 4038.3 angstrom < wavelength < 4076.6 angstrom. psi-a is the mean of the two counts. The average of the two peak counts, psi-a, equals 1.0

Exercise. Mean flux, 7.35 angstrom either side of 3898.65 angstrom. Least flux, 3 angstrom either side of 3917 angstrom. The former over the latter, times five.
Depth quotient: 4.0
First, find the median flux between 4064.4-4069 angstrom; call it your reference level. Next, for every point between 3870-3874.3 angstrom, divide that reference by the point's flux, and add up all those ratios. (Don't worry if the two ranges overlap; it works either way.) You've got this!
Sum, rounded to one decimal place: 7.9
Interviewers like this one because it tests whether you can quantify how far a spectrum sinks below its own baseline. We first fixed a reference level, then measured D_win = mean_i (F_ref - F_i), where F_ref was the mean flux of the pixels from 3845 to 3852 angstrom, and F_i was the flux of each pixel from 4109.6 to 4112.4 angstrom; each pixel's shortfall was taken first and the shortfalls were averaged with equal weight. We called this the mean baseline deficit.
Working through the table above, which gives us -3.7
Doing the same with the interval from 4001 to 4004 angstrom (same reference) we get -4.6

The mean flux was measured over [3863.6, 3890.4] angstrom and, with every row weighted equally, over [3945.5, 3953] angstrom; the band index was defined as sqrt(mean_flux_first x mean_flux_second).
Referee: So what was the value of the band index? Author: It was 11.0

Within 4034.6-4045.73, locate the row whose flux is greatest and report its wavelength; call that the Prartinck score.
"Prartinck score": 4040.61 angstrom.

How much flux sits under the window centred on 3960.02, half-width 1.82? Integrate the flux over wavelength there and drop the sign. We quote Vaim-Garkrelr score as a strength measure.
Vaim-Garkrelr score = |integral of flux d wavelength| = 38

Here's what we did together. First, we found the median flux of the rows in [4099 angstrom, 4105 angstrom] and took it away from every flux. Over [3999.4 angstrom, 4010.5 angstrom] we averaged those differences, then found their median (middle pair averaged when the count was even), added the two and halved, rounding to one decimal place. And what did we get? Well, 2.8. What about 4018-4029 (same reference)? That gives 2.9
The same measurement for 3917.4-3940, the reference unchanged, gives -2.6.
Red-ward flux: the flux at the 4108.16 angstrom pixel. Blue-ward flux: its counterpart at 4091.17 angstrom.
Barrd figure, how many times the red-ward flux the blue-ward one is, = 1.17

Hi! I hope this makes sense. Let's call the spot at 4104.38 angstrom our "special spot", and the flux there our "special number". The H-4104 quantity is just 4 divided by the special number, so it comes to 0.32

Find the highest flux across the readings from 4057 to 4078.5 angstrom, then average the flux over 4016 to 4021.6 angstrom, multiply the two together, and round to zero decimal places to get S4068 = 276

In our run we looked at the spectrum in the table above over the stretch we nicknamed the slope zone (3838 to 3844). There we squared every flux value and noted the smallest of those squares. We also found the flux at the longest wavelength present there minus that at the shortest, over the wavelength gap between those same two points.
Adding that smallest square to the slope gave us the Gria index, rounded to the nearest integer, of 66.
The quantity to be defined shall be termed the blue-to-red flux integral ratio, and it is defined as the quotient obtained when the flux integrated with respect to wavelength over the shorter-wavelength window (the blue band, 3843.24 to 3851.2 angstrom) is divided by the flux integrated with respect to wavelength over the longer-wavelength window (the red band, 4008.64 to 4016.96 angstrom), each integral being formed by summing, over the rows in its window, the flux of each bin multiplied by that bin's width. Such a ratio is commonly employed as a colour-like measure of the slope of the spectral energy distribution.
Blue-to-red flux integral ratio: 0.53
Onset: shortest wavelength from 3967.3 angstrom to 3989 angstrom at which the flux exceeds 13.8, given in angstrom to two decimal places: 3988.85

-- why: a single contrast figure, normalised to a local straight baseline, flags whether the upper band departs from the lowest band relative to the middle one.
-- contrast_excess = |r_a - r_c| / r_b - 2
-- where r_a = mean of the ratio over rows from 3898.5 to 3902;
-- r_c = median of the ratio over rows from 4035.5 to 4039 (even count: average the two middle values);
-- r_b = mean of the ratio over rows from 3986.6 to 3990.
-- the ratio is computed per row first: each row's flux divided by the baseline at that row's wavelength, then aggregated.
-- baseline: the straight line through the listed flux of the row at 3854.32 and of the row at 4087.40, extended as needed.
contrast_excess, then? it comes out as -1.82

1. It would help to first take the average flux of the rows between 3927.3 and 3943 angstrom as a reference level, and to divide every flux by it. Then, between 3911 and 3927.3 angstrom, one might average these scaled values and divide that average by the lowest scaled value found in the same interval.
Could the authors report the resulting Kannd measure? 1.33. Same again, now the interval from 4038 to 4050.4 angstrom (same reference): 1.03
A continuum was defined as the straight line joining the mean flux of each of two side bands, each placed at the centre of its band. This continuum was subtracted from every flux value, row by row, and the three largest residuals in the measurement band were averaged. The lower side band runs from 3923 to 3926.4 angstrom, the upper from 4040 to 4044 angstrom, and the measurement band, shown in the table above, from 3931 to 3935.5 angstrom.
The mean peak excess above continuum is -4.7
